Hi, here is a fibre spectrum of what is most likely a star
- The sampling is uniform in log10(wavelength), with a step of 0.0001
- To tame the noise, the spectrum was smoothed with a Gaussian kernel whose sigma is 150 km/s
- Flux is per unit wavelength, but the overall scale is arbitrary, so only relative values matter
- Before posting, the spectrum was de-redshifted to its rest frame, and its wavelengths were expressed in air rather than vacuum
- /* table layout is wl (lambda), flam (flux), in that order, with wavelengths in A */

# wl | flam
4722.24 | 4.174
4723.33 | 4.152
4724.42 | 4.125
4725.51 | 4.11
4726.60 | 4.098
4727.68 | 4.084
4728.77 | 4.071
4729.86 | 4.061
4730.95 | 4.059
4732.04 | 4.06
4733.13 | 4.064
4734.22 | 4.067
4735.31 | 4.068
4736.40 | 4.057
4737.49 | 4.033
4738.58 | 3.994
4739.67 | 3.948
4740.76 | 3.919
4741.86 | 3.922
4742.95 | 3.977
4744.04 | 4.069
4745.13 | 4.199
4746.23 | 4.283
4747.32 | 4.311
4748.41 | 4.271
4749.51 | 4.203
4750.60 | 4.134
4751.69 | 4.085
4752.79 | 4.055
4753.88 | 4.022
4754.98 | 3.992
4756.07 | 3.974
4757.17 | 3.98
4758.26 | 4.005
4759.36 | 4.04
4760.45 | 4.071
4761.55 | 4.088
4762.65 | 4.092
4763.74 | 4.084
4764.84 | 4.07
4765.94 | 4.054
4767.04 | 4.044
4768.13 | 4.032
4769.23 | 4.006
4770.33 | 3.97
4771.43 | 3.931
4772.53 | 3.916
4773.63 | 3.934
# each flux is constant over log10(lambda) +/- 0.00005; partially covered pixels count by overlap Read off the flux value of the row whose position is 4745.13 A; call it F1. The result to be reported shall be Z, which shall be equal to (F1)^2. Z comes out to 17.6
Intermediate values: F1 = 4.199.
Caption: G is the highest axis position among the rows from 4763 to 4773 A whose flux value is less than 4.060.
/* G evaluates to 4772.53 A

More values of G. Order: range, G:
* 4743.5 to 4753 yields 4752.79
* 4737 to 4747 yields 4742.95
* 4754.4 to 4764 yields 4759.36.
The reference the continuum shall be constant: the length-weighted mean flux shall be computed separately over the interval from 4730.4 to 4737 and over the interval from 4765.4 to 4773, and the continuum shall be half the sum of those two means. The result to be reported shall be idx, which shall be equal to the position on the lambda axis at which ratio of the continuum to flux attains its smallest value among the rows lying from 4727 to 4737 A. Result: 4727.68 A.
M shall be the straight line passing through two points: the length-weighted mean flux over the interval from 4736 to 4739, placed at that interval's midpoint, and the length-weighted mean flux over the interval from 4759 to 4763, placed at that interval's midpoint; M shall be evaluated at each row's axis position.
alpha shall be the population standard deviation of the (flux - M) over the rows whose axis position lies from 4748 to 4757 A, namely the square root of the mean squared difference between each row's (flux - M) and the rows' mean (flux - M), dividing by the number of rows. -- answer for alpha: 0.102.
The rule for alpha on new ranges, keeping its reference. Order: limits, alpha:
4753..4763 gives 0.039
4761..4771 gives 0.044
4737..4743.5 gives 0.043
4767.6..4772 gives 0.040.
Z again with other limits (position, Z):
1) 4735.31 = 16.5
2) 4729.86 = 16.5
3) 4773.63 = 15.5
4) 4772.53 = 15.3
